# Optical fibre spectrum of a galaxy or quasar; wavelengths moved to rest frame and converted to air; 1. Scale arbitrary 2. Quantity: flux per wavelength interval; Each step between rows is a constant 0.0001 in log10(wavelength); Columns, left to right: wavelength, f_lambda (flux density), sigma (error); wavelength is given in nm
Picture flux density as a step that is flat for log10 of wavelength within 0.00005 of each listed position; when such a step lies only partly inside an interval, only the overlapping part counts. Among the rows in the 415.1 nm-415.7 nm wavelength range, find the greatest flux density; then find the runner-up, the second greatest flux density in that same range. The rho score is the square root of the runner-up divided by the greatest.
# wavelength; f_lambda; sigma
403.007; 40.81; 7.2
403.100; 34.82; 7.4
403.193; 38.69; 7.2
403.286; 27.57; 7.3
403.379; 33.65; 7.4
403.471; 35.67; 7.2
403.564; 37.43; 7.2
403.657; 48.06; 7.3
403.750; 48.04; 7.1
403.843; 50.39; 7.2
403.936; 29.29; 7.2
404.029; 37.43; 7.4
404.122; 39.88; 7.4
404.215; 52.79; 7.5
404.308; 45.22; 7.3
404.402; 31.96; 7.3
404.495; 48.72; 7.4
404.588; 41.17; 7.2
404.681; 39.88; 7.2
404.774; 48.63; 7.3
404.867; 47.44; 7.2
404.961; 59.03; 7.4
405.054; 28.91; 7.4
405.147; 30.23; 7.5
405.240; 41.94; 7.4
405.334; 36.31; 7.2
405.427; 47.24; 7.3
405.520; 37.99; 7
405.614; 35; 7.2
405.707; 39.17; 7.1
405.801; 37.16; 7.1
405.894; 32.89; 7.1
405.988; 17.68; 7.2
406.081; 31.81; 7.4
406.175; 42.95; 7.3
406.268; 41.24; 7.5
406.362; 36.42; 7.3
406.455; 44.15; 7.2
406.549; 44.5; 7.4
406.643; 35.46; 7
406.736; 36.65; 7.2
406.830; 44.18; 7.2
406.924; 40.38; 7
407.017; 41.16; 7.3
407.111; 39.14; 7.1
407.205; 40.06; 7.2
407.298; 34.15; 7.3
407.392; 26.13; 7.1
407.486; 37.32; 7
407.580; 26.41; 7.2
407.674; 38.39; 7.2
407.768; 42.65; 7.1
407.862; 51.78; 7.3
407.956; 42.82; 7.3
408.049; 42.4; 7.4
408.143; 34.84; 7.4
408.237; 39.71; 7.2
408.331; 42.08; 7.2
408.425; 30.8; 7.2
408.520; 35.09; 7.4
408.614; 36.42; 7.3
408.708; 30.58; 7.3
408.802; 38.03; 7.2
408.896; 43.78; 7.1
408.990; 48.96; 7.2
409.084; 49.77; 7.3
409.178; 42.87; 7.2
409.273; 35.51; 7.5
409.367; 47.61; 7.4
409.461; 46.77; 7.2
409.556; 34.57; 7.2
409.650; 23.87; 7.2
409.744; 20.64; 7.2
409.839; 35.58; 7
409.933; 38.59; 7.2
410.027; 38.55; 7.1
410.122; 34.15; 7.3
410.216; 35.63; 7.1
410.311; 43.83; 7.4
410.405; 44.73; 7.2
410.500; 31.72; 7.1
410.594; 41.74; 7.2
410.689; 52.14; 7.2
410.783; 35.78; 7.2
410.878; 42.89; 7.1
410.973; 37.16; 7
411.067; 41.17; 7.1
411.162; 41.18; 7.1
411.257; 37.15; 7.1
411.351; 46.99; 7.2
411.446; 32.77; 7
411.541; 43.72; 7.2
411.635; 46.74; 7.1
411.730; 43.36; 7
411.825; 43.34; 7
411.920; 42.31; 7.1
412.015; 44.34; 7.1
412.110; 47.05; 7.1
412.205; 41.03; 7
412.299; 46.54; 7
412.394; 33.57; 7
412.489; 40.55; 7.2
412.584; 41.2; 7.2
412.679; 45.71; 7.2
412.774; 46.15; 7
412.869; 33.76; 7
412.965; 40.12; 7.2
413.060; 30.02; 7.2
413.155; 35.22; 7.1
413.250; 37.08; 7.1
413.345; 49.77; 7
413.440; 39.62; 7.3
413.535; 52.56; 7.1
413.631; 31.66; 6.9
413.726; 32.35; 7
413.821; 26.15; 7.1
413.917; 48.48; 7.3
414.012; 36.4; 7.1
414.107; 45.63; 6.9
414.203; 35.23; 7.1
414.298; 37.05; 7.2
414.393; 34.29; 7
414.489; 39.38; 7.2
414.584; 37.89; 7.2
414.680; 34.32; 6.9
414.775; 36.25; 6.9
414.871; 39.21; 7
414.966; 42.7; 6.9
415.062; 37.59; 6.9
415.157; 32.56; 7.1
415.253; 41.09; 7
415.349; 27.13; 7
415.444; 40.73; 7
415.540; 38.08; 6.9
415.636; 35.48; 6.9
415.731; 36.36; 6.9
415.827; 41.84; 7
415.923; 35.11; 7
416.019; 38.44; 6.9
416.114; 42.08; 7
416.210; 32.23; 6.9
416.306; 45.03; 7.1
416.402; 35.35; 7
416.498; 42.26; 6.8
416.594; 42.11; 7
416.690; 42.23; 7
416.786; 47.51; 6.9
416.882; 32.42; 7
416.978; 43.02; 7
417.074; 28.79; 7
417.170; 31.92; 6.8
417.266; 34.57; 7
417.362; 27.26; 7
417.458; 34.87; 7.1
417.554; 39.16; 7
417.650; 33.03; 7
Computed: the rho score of 0.996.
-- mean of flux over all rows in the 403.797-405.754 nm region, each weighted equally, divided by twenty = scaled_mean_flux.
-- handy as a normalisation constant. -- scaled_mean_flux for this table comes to 2.07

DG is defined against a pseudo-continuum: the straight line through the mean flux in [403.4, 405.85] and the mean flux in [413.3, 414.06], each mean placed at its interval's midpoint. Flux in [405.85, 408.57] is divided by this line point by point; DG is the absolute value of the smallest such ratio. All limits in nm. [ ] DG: 0.43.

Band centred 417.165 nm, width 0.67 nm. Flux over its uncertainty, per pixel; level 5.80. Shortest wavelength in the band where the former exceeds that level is 416.978 nm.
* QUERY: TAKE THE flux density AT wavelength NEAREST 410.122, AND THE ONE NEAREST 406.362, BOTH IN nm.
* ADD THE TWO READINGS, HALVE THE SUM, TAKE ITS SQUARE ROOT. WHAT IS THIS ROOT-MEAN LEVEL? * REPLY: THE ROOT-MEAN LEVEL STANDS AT 5.9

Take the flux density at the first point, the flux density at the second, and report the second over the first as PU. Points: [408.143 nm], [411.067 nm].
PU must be 1.18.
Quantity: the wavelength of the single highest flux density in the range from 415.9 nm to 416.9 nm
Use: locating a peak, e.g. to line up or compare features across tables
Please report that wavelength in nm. 416.786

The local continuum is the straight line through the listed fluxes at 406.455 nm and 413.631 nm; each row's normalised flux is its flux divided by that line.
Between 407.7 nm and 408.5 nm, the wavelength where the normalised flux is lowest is 408.425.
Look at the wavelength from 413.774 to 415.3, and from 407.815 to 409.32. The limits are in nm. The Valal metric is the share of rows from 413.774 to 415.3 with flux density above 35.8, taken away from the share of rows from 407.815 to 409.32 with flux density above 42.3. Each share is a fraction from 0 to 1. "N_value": -0.250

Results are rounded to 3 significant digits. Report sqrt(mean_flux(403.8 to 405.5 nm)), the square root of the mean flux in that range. 6.48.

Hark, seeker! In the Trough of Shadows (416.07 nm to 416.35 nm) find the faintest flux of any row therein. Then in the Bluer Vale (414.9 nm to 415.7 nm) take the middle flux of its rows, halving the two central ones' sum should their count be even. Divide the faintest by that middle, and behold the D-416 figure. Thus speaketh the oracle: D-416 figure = 0.85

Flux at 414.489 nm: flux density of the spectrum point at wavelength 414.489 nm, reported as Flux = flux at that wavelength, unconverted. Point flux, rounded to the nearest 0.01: 39.38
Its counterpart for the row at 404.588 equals 41.17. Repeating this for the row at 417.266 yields 34.57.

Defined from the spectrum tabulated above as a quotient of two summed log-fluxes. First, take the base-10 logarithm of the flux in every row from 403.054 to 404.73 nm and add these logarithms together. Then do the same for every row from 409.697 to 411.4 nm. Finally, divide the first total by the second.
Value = 1.01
